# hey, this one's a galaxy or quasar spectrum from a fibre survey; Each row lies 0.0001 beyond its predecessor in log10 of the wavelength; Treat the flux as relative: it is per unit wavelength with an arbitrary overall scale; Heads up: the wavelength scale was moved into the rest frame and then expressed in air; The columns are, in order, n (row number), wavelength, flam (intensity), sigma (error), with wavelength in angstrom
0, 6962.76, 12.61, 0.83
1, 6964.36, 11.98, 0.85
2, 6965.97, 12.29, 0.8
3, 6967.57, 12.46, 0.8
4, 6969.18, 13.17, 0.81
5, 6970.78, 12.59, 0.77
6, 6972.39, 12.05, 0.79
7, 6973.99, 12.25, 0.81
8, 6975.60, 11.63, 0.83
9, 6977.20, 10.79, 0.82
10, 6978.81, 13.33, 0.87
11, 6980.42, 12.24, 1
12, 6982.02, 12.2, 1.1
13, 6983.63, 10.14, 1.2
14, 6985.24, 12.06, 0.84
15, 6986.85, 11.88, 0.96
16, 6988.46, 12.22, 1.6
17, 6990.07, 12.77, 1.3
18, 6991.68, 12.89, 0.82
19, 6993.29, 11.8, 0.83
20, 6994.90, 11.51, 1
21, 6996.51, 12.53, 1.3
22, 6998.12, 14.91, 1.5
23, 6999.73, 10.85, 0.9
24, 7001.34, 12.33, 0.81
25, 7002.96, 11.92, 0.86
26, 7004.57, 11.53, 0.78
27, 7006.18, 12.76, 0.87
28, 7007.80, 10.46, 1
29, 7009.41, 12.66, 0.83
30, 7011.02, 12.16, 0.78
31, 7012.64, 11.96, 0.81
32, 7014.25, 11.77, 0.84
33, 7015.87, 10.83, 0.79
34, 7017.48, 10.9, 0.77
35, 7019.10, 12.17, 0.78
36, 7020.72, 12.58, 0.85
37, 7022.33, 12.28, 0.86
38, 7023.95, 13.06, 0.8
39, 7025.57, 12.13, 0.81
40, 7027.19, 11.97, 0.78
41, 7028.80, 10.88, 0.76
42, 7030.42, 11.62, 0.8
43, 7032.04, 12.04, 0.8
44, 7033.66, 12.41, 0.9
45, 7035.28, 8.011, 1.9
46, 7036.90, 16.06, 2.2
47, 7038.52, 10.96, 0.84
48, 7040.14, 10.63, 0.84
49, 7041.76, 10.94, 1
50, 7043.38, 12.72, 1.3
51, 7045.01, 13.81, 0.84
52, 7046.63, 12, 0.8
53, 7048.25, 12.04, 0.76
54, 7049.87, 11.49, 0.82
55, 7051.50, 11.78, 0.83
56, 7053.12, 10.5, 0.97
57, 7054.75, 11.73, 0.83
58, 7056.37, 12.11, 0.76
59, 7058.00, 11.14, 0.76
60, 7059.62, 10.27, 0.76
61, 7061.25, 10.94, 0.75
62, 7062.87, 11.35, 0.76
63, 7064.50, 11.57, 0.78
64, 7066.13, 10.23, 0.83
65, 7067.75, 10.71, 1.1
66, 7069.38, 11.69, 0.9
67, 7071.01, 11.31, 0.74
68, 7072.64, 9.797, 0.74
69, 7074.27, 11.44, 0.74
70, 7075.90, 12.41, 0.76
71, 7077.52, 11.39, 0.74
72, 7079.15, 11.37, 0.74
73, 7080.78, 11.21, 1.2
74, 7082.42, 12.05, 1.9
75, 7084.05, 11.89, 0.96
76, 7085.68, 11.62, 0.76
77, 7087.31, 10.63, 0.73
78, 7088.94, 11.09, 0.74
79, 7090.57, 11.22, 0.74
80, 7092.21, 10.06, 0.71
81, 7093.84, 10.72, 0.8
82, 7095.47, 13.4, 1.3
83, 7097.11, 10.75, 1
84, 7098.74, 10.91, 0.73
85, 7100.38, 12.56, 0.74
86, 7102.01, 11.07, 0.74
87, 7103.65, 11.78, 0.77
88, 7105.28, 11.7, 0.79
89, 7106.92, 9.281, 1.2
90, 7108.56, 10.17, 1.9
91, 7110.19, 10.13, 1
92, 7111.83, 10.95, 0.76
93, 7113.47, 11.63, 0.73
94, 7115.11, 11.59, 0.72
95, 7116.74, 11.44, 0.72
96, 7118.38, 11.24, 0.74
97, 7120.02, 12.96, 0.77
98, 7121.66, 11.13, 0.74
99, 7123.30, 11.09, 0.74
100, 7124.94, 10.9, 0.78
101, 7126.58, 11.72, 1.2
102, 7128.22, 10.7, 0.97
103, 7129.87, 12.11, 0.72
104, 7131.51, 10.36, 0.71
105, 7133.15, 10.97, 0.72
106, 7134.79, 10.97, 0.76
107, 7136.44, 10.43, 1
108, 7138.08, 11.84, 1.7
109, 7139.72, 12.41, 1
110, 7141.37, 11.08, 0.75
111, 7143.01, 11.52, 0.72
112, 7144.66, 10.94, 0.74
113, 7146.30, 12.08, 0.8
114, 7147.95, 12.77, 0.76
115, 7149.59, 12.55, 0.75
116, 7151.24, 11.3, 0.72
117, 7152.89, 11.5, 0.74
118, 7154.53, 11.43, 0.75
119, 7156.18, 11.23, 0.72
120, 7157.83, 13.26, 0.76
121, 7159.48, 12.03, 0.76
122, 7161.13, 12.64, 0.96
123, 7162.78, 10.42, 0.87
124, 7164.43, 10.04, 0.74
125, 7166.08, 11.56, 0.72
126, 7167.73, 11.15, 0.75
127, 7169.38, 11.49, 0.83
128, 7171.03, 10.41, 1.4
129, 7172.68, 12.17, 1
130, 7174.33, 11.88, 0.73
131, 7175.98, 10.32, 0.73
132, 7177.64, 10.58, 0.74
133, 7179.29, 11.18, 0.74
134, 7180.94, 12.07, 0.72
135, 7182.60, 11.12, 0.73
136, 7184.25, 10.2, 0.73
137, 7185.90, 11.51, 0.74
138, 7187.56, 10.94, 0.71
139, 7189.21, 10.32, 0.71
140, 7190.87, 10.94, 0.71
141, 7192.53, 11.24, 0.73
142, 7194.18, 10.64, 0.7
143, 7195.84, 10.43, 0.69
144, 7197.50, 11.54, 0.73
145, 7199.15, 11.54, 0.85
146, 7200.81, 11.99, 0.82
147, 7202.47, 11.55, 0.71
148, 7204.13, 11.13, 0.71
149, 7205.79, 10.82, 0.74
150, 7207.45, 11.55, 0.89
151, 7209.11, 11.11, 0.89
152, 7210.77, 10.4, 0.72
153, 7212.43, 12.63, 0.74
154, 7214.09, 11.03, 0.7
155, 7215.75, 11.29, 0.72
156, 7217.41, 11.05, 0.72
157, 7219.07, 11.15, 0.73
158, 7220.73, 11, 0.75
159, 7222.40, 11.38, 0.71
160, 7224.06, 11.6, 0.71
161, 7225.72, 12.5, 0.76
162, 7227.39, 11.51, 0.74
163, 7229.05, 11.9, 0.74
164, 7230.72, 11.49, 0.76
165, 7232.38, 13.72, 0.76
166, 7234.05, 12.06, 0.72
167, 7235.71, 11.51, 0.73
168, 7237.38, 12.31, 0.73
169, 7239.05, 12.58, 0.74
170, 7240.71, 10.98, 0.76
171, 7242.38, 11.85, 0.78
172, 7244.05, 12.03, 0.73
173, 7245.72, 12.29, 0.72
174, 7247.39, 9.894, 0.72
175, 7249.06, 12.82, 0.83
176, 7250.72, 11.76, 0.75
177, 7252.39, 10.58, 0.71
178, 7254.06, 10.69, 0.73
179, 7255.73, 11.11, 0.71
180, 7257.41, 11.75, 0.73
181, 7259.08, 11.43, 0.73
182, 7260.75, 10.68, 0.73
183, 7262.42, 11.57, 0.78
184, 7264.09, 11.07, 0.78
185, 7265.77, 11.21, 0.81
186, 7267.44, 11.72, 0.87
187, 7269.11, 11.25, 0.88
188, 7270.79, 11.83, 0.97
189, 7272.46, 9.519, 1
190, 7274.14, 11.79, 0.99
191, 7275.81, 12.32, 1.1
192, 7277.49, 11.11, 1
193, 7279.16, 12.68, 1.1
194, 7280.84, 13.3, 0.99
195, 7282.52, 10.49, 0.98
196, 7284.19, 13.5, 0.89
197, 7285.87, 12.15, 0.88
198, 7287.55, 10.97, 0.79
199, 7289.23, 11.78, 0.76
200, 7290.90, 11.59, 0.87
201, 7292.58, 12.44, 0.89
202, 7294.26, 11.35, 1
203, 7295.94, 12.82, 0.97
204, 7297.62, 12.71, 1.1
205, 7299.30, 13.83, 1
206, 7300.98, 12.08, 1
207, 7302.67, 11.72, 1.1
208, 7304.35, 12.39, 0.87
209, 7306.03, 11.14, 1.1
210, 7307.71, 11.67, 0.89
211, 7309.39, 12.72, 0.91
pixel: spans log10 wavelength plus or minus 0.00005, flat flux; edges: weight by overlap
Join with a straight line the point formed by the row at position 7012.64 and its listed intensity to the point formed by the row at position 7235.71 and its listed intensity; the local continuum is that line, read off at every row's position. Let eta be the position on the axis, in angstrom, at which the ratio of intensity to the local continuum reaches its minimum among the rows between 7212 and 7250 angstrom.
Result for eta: 7247.39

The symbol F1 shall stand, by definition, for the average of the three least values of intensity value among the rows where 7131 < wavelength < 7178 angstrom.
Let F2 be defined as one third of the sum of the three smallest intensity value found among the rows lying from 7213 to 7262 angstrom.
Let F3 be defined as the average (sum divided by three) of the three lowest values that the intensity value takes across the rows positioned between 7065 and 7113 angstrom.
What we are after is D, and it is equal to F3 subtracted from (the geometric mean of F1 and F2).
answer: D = 0.60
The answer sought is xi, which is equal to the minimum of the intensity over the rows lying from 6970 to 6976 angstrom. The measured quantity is 11.63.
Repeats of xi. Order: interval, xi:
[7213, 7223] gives 11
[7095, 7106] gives 10.75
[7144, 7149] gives 10.94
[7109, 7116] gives 10.13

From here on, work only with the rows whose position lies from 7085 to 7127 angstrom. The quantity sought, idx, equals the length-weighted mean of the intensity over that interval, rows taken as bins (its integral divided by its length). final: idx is 11.2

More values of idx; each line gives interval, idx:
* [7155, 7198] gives 11.2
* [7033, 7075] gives 11.4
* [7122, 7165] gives 11.5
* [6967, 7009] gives 12.1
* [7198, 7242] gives 11.6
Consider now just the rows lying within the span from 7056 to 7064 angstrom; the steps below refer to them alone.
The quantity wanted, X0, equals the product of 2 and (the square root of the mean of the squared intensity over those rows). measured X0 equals 22.4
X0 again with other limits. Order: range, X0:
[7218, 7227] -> 23.1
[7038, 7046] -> 23.8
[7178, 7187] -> 22.5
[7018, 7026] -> 24.9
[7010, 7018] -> 23.1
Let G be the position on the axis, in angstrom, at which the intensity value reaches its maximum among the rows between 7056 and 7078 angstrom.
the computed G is 7075.90 angstrom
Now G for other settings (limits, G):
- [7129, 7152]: 7147.95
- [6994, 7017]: 6998.12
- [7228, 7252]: 7232.38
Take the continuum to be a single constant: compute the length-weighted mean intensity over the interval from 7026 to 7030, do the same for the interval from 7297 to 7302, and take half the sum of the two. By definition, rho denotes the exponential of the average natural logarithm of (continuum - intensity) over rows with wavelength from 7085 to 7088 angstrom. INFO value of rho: 0.92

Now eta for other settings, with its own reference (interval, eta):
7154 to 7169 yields 7164.43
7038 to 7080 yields 7072.64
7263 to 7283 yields 7272.46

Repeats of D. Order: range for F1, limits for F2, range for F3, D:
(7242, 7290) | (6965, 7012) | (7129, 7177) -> -0.03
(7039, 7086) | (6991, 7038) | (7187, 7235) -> -0.45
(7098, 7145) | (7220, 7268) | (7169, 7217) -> -0.16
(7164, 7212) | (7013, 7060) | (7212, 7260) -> -0.50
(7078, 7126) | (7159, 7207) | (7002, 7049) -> 0.30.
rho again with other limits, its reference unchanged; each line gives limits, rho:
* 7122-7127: 0.86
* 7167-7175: 0.26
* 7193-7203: 0.70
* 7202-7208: 0.86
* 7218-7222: 1.10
